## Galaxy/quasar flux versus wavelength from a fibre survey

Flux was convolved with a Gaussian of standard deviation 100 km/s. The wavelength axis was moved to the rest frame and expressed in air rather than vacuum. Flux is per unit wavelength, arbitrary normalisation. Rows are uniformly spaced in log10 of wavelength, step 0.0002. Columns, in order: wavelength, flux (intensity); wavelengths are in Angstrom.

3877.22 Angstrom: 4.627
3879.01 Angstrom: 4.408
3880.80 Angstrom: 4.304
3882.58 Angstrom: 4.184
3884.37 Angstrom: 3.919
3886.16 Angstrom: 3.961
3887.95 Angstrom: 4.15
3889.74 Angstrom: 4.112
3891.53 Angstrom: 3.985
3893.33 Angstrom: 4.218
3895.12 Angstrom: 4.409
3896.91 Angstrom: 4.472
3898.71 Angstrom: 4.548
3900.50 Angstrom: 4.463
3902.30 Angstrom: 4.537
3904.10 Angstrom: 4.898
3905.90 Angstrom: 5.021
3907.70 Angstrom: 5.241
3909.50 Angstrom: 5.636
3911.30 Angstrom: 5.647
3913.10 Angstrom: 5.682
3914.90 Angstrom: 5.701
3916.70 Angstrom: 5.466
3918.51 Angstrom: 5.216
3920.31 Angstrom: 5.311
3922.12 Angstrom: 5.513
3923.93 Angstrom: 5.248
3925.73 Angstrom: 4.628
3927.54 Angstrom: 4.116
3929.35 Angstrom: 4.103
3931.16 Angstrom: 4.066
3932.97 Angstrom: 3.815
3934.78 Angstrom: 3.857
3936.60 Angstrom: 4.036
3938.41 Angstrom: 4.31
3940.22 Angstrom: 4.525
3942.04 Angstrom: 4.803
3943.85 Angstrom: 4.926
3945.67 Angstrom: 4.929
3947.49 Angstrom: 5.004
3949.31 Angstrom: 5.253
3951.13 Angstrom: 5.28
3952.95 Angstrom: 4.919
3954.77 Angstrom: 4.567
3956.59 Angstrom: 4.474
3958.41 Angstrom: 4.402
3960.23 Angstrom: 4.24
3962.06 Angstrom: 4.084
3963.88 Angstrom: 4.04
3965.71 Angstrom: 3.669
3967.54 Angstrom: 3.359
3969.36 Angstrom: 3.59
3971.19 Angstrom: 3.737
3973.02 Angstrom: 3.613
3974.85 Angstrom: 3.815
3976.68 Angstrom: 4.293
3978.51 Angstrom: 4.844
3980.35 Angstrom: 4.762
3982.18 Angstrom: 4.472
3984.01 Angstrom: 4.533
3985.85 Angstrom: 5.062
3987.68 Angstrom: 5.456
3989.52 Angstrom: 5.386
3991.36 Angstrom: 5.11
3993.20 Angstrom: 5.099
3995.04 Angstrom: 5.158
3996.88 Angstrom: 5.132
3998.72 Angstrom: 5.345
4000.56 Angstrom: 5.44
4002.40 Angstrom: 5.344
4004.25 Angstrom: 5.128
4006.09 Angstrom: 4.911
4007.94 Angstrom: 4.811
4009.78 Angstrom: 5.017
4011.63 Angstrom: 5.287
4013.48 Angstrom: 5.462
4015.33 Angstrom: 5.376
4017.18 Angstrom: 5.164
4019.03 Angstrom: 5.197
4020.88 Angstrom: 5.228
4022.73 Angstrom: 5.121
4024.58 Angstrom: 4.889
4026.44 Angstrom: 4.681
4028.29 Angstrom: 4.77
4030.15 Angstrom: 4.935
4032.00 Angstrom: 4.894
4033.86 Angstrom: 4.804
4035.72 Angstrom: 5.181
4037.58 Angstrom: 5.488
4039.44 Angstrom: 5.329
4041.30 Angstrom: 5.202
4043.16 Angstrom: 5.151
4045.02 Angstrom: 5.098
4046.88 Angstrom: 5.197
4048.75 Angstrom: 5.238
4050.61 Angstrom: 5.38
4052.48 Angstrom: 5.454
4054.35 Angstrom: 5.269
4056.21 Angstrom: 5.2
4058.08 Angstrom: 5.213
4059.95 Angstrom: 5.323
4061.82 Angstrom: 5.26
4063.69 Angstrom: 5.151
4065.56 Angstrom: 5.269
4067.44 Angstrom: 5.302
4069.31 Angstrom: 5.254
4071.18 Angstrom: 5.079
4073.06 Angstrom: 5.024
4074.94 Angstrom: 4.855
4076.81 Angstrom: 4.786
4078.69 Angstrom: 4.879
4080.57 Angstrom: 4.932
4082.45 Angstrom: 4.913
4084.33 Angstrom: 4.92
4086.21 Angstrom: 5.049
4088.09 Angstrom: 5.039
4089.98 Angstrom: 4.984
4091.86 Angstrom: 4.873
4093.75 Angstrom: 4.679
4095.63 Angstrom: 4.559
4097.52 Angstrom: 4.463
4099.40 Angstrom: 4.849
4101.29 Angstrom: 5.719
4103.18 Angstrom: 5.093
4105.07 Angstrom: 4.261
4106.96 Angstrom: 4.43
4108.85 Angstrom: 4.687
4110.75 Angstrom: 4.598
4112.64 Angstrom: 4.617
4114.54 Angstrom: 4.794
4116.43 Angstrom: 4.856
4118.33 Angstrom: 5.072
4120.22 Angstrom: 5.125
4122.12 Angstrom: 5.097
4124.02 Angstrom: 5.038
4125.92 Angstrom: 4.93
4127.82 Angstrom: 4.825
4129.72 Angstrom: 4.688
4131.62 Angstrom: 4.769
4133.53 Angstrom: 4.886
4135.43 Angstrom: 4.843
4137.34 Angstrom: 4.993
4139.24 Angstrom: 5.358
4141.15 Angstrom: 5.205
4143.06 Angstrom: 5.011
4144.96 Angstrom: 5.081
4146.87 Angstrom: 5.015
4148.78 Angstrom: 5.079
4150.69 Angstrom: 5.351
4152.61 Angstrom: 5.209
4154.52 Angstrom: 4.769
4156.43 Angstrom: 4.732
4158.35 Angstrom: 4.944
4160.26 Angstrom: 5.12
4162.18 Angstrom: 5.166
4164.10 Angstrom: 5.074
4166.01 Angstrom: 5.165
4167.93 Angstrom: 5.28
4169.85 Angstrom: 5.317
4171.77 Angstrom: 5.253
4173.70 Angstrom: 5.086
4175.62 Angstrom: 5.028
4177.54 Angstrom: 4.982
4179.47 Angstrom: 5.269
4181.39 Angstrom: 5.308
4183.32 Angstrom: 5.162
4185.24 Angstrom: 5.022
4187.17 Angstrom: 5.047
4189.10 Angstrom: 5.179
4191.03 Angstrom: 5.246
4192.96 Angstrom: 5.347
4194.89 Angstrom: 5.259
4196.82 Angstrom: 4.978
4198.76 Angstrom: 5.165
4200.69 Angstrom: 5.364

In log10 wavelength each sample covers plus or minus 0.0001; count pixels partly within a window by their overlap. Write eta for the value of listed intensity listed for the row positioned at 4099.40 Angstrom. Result 4.849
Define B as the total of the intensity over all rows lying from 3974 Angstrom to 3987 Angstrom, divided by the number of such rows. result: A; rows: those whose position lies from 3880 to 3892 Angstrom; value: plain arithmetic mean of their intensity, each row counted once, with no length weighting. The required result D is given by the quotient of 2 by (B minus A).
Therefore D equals 4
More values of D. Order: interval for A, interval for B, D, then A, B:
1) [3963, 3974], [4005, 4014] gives 1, 3.7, 5.10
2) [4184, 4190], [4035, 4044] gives 11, 5.1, 5.27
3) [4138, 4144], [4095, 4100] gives -4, 5.2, 4.62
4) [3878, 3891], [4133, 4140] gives 2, 4.1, 5.02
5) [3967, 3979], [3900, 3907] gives 2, 3.9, 4.73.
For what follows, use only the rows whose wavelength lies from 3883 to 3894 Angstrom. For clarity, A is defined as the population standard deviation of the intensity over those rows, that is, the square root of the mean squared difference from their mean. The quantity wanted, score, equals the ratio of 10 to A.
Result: 92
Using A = 0.11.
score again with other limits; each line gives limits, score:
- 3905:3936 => 15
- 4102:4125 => 36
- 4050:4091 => 54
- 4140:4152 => 83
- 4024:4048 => 44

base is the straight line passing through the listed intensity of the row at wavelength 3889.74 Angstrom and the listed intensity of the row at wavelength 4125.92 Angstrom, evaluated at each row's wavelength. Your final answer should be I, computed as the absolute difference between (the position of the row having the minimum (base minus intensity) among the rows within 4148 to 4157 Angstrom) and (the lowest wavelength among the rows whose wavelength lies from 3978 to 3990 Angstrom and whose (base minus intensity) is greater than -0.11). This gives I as 168.5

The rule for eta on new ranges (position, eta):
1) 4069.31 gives 5.254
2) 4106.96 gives 4.43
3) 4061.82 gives 5.26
